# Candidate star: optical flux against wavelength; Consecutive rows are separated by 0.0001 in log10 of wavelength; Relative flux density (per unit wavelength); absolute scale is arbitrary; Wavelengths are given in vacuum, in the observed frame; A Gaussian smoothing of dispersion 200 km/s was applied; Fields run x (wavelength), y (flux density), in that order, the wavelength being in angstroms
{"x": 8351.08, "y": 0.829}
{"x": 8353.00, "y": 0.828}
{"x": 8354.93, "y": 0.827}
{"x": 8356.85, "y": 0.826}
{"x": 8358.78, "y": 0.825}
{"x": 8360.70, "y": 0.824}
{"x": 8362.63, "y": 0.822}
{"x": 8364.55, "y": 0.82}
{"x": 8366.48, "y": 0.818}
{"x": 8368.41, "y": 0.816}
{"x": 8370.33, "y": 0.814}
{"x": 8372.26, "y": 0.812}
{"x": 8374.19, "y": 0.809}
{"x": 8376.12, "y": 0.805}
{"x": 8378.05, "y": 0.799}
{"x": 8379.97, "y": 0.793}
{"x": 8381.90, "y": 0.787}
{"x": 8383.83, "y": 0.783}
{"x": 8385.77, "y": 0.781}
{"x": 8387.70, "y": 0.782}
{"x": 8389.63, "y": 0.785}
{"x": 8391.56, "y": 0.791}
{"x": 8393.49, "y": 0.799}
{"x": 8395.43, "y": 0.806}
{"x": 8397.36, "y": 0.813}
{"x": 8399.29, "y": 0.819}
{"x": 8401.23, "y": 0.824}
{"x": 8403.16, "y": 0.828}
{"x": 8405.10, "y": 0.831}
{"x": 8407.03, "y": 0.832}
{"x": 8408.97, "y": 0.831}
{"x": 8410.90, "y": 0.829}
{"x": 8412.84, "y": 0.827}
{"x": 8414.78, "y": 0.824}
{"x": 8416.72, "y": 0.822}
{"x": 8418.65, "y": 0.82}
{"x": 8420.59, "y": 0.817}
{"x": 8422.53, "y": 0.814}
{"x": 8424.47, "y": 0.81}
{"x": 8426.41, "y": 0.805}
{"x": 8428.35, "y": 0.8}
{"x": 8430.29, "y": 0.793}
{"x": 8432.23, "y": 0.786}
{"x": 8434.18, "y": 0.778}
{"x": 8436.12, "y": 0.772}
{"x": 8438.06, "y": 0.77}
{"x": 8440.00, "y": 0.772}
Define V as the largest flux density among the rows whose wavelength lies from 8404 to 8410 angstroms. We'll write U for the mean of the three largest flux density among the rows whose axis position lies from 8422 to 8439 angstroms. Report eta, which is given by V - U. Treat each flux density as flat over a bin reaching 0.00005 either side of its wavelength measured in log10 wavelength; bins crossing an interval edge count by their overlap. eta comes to 0.02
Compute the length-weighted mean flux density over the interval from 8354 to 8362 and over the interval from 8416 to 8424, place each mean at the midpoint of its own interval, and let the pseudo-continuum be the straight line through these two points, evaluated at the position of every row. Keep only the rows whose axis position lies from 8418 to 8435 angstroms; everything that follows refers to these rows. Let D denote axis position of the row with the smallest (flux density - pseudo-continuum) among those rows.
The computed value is 8434.18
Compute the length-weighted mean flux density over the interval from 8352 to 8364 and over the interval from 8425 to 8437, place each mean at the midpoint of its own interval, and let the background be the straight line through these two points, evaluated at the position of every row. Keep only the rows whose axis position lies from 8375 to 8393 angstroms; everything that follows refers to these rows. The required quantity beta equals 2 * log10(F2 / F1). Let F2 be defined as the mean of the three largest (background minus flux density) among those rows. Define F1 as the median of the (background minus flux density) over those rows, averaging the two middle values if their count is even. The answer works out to 0.16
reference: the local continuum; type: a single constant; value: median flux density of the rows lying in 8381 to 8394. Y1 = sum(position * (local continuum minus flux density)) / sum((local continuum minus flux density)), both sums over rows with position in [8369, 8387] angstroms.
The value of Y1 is 8373.6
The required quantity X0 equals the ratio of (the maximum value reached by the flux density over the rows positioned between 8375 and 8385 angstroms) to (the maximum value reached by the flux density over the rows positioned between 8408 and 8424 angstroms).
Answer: 0.97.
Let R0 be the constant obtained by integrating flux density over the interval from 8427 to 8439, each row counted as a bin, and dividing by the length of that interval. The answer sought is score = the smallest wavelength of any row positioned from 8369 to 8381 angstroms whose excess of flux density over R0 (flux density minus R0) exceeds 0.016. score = 8370.33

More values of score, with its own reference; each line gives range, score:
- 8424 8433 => 8424.47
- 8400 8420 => 8401.23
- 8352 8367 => 8353.00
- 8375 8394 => 8376.12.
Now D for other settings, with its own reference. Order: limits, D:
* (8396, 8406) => 8397.36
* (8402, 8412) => 8403.16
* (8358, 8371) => 8370.33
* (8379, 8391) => 8385.77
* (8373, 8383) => 8381.90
